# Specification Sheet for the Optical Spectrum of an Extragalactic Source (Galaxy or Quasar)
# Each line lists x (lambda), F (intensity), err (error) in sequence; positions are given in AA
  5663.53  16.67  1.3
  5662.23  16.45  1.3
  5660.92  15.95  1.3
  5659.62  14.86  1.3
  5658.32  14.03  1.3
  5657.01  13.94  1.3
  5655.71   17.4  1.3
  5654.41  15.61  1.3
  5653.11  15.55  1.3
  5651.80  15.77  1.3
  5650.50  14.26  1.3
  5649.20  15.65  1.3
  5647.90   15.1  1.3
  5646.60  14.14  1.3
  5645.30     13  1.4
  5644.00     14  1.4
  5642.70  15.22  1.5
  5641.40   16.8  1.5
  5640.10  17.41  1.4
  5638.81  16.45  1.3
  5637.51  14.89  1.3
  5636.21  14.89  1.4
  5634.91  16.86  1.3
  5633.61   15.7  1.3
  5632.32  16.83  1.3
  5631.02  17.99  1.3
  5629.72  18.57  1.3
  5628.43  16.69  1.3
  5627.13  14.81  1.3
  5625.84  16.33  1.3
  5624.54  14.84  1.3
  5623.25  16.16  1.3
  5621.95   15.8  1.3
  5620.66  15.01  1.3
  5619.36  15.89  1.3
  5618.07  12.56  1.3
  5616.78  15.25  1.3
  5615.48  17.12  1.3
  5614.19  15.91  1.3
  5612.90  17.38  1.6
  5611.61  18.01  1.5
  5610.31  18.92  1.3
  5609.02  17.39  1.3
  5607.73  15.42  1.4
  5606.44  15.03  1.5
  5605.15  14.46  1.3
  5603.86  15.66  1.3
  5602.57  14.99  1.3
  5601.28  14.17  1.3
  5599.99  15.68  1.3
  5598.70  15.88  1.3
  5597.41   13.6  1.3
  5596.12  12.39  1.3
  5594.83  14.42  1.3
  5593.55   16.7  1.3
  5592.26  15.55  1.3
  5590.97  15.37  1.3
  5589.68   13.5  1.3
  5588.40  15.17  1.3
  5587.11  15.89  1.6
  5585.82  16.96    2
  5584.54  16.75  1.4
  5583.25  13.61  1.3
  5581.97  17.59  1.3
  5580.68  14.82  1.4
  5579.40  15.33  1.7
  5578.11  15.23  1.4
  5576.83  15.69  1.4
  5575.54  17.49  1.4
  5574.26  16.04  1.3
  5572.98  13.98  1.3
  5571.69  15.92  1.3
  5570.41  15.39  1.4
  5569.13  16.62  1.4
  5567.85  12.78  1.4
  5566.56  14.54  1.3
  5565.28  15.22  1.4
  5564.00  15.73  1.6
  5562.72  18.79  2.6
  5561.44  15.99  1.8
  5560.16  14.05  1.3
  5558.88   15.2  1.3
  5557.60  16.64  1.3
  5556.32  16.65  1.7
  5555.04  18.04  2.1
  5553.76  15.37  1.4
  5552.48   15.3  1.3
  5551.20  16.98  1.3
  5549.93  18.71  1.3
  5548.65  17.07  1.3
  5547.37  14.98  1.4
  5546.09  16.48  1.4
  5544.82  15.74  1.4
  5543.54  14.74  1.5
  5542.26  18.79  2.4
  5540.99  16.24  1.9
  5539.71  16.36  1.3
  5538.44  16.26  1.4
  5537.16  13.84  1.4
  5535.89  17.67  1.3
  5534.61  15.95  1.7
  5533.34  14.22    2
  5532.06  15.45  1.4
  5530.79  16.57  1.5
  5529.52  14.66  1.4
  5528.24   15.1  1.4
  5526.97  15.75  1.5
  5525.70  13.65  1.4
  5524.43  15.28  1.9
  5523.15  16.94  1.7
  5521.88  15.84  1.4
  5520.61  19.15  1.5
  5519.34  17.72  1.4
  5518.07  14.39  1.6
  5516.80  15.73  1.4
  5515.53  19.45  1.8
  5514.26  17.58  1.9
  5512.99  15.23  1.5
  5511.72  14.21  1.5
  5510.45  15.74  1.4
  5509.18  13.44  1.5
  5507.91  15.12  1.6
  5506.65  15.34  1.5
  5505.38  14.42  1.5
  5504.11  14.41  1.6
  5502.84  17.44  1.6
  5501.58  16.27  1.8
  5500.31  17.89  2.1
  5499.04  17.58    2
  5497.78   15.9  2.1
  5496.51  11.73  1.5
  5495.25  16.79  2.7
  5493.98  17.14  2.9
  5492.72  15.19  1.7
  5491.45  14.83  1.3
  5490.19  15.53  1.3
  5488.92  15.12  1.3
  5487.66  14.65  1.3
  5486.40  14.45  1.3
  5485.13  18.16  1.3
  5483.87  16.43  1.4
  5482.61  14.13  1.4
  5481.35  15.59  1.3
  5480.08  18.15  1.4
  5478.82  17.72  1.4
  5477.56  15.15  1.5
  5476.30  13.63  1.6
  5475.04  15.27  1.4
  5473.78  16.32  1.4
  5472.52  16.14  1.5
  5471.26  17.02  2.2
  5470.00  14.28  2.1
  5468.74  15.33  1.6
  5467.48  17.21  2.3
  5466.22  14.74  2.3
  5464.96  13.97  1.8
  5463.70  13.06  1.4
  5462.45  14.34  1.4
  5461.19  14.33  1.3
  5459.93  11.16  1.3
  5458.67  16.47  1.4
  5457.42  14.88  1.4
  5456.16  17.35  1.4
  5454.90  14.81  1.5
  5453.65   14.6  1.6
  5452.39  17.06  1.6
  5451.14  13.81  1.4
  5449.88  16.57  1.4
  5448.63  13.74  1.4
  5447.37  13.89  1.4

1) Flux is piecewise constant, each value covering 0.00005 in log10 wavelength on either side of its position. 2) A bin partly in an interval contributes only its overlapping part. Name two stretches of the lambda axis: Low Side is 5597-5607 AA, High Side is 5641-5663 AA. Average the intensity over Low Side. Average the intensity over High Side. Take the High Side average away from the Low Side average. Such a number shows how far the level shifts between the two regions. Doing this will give -0.2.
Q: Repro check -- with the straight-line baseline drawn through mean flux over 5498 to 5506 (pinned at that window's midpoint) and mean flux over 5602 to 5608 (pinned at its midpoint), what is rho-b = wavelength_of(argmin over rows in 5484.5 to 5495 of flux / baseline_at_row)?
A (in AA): 5486.40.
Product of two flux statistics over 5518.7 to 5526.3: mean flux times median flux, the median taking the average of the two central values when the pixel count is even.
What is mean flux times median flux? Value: 269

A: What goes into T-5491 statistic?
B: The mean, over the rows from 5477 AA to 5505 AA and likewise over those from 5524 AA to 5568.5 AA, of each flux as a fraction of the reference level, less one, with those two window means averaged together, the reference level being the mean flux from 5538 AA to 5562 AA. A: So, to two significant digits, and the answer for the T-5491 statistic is -0.025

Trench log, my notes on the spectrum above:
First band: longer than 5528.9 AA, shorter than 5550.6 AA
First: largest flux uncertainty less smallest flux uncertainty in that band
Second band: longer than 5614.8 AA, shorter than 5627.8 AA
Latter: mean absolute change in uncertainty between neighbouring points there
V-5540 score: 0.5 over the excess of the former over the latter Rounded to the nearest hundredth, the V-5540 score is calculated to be 0.45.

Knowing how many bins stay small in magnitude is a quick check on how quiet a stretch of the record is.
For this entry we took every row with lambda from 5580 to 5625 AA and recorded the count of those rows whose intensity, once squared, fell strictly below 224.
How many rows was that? 10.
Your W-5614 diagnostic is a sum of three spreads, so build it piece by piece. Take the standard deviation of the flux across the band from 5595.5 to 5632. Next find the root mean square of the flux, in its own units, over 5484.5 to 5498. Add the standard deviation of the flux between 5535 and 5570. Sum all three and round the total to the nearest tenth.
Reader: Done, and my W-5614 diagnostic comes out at 18.6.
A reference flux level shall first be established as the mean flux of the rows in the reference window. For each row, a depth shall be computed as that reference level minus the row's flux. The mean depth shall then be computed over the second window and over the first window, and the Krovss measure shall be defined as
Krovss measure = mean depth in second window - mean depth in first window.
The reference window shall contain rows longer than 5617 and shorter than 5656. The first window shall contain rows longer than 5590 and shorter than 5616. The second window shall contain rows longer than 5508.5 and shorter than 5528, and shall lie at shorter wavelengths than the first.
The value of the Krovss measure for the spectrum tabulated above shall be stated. -0.3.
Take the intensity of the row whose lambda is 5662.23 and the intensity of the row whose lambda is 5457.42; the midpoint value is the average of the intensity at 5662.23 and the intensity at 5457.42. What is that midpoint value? 15.7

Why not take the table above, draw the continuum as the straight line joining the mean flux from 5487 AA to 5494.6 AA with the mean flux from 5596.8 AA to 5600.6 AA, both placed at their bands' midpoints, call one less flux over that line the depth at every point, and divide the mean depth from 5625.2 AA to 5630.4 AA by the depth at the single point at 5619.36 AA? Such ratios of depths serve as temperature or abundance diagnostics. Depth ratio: 1.8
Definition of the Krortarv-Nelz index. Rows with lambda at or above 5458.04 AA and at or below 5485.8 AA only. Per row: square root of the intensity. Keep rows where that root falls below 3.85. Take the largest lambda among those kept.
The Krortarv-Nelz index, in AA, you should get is 5482.61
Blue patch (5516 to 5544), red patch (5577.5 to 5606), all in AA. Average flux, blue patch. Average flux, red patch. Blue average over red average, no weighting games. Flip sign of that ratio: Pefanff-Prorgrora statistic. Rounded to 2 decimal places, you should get -1.05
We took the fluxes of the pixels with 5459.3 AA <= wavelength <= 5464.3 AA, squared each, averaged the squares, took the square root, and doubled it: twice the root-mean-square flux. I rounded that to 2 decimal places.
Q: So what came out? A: 26.57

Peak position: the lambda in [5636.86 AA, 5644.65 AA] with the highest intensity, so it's 5640.10 AA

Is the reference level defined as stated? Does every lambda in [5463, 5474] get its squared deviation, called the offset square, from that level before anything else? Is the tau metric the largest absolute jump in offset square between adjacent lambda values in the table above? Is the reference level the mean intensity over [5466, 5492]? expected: 4.0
